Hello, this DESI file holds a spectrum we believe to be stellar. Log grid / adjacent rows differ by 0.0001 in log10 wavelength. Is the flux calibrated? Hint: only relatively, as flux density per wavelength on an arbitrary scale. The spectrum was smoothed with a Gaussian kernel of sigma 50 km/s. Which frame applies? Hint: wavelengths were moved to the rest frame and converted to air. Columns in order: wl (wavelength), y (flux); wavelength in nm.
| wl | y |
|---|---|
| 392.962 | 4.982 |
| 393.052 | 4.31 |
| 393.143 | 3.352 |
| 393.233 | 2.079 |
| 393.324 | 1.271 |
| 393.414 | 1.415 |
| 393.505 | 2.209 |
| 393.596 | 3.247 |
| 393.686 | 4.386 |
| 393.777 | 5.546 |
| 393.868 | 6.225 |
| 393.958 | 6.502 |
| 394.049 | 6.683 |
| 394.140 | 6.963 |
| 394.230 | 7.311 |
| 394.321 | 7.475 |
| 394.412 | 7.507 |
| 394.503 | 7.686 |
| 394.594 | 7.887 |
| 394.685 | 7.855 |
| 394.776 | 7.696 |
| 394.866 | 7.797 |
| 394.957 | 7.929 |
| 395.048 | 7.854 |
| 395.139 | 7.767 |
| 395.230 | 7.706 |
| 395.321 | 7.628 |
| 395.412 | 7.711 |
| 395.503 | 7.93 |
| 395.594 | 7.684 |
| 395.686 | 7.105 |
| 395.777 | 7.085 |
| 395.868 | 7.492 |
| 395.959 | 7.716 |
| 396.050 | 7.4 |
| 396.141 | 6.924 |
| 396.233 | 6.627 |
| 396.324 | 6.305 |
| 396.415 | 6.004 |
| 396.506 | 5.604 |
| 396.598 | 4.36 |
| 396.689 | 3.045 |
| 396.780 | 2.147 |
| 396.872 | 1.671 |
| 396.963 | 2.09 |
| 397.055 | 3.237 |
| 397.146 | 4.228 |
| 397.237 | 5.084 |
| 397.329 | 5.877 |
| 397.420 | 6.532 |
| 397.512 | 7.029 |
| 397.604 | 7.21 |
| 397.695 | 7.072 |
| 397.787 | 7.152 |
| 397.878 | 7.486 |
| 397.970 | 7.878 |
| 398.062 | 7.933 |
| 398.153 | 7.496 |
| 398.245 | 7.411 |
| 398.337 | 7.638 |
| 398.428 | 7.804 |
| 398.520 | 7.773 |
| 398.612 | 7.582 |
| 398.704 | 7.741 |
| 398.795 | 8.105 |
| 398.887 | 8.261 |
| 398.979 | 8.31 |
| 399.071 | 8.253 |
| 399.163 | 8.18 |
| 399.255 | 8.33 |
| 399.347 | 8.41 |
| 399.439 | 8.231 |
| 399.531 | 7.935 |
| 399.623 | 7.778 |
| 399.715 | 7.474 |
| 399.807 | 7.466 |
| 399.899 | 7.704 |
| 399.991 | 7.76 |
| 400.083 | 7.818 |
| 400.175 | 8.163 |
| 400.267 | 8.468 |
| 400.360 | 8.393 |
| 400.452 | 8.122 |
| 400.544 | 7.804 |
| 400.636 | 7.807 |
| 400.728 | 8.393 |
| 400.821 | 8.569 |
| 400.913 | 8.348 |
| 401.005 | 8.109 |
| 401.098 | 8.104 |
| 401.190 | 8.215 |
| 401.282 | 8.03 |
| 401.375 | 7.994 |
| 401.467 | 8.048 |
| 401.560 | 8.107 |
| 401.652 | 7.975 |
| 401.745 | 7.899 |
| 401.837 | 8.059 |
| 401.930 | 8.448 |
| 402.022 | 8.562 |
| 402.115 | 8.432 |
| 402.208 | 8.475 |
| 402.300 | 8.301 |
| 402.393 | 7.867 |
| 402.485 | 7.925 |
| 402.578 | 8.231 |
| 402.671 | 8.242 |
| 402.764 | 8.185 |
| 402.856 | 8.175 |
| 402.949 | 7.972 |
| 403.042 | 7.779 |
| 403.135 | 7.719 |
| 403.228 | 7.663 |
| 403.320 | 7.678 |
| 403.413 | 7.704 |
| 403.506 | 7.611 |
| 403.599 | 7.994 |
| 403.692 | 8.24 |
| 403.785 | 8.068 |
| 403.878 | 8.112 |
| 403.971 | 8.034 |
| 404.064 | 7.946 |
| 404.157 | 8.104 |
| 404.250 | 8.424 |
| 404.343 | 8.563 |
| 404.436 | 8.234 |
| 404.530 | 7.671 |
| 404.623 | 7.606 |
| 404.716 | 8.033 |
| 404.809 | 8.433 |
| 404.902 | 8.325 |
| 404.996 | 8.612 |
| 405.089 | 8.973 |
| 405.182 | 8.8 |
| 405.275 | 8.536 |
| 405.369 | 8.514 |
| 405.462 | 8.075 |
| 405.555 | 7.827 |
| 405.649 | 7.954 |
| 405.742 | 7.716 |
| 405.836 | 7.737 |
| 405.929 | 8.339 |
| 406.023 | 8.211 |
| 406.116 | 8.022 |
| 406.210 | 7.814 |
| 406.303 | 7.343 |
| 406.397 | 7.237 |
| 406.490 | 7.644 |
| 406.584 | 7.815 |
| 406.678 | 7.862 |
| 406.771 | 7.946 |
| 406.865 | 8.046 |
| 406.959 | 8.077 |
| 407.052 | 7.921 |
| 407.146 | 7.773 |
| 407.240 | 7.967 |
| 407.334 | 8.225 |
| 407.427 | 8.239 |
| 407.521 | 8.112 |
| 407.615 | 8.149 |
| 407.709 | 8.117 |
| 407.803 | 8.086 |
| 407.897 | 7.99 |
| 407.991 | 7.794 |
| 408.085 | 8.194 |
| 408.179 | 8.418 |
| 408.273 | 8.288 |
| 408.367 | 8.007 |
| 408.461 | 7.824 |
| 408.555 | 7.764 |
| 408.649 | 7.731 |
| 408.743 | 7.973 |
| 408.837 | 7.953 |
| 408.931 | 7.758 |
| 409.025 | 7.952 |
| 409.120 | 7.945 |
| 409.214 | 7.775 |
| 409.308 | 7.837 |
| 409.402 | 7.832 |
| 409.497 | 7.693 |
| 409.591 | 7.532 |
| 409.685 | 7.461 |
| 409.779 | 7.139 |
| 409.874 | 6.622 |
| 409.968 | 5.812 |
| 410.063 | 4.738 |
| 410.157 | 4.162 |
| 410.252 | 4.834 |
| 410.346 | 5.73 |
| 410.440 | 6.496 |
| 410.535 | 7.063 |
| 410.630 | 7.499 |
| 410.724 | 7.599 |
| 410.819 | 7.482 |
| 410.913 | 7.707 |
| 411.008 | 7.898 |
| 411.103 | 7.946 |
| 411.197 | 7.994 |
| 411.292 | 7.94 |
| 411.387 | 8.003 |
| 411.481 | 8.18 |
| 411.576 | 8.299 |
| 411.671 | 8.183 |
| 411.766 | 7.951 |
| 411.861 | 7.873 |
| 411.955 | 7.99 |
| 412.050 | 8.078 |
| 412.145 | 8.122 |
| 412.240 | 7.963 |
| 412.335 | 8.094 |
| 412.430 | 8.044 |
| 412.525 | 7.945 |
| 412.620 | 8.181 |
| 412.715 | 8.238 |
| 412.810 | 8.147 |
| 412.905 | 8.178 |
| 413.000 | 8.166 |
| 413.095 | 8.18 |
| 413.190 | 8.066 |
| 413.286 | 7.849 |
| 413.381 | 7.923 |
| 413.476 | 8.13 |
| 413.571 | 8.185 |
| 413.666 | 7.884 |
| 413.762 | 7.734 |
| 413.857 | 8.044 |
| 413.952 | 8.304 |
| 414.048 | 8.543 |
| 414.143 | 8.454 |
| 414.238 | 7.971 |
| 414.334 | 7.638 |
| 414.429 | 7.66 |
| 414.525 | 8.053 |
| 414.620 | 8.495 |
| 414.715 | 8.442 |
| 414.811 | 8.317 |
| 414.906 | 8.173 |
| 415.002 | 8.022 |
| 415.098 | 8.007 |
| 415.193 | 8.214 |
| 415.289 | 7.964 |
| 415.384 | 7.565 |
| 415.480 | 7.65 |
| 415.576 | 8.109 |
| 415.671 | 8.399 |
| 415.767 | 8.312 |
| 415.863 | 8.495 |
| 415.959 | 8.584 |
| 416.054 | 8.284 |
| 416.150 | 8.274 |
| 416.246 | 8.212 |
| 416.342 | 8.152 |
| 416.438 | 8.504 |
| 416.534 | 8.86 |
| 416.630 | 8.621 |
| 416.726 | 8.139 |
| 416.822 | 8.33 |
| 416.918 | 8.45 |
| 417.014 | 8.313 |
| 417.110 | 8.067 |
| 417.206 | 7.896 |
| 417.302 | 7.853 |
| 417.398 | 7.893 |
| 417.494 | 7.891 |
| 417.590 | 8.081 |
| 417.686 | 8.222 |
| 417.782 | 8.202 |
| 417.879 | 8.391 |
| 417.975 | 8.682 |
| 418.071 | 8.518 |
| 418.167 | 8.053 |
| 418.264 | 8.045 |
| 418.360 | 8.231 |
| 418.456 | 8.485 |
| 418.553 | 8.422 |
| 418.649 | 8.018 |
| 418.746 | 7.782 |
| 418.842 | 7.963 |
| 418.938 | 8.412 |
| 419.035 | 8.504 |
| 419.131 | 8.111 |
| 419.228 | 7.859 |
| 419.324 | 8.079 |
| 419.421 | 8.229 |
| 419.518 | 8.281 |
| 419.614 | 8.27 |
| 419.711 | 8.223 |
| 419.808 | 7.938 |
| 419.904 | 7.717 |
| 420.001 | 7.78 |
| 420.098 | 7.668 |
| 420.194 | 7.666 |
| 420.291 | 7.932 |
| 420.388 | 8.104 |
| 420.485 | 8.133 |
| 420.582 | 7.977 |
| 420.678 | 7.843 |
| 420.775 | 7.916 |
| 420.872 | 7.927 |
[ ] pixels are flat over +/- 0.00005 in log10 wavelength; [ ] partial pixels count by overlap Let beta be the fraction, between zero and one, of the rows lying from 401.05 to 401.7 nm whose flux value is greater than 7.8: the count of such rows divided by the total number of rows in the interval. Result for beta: 1.00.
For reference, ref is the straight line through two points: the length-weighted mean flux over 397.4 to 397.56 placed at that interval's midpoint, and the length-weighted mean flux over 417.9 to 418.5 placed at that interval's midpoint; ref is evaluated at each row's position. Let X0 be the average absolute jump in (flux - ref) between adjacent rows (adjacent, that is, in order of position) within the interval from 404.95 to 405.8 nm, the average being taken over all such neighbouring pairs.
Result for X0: 0.24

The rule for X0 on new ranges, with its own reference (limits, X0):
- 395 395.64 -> 0.13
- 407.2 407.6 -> 0.13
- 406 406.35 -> 0.30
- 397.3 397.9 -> 0.31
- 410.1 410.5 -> 0.77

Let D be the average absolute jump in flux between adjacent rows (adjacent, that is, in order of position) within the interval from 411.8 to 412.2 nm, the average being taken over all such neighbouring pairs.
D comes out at 0.08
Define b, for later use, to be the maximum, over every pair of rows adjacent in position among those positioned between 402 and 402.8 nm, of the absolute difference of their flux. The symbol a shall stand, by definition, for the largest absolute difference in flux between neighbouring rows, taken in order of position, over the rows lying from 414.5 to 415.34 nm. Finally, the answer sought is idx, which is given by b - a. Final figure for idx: -0.01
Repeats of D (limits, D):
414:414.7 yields 0.29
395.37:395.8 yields 0.27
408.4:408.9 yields 0.09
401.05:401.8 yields 0.09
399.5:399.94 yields 0.18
